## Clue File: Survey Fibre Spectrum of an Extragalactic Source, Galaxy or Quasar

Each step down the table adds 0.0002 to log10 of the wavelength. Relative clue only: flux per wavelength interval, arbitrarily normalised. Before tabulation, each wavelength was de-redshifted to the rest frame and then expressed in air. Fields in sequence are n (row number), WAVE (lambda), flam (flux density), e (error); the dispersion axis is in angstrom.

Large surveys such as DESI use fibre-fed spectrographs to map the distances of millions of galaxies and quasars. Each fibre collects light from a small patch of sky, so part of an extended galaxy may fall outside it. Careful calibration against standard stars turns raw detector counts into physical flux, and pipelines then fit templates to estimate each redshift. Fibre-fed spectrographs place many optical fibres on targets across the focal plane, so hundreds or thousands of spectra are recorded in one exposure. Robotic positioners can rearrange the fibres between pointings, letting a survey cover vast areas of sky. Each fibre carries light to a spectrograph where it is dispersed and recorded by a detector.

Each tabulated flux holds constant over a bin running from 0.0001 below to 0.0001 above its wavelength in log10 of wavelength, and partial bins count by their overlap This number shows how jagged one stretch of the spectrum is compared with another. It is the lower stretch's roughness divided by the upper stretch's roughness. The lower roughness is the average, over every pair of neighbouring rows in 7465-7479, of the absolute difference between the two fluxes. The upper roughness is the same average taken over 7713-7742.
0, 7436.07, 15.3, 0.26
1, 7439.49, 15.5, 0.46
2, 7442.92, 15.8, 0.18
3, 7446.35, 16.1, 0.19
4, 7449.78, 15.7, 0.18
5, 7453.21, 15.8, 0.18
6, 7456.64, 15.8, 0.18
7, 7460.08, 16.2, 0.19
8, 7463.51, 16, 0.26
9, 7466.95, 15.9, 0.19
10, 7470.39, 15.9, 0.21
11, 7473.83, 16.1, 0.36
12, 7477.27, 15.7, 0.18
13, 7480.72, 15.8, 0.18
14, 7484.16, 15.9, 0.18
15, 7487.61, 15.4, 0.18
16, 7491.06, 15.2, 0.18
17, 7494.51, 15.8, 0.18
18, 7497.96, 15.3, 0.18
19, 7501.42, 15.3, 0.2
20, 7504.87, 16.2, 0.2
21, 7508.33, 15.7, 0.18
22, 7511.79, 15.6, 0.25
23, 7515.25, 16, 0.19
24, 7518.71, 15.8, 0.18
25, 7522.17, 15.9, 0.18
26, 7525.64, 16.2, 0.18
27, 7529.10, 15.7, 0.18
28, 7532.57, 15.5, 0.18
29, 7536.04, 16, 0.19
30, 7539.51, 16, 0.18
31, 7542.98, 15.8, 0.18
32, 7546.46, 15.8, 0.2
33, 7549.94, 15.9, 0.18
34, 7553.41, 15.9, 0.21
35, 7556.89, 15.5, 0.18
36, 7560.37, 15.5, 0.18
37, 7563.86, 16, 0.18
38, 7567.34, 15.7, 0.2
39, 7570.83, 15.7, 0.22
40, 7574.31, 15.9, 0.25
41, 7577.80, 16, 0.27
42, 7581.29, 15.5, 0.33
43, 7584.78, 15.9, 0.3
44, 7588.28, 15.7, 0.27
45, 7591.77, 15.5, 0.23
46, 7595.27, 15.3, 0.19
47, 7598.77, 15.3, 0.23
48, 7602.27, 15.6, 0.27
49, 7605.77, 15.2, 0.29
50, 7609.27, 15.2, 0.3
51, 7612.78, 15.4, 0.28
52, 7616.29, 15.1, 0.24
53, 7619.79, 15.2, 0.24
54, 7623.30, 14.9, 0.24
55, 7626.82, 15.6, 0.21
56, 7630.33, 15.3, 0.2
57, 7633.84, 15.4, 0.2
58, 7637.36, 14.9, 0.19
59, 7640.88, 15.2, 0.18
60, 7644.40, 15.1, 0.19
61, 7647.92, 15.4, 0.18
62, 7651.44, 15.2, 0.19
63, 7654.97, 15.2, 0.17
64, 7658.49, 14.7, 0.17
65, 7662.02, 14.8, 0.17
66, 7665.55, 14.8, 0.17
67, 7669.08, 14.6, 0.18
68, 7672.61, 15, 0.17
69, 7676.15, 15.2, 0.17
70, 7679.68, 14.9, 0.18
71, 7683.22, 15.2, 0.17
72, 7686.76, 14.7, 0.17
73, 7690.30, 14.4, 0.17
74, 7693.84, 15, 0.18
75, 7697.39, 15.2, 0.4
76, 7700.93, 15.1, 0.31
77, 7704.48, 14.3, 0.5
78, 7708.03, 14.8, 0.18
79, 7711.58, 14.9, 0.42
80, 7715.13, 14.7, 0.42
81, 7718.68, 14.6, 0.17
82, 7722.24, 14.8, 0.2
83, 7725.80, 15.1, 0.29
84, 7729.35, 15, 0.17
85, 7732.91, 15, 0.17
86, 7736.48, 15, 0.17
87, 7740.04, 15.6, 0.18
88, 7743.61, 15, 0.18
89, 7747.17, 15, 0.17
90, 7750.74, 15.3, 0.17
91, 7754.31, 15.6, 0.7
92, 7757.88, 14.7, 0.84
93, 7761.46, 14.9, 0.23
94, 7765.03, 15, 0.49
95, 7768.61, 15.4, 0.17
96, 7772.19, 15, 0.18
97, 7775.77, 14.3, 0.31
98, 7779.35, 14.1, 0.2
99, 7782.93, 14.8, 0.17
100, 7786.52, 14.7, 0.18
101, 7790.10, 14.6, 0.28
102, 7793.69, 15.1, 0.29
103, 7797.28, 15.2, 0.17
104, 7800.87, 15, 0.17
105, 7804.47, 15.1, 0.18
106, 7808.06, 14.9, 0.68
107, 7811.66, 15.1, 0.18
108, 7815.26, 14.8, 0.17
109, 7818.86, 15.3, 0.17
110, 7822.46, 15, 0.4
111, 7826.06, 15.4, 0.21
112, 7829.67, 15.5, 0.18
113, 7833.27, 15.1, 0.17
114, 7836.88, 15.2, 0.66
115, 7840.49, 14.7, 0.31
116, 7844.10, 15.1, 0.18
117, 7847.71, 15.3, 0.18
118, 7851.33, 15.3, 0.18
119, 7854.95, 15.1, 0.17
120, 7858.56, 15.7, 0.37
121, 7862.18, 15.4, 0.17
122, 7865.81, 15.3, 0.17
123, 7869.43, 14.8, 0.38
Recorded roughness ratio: 1.08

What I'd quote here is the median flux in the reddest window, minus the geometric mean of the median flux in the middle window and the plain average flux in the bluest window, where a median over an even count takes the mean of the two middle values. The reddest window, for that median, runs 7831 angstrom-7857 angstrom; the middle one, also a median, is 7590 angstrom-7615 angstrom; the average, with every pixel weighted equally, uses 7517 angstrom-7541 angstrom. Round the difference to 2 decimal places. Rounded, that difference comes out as -0.48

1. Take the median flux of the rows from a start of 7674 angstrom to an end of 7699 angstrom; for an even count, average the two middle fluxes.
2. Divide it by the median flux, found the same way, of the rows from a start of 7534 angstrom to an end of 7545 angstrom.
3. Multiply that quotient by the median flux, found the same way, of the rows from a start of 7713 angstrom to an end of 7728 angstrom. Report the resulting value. 13.8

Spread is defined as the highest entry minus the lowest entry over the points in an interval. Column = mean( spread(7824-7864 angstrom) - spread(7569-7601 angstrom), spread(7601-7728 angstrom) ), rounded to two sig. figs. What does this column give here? 0.80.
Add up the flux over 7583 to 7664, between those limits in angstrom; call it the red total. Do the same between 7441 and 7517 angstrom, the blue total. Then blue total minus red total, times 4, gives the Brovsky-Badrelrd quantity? -16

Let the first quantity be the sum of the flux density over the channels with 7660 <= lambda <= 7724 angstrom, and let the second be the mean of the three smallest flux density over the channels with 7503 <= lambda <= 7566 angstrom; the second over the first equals 0.0581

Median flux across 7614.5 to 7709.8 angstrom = 15.1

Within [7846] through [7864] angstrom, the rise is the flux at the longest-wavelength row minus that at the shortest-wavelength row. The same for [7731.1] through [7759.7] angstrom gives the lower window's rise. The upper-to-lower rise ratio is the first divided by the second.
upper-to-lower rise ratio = -0.3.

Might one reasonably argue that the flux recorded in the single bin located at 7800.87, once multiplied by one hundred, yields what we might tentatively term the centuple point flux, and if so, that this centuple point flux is 1500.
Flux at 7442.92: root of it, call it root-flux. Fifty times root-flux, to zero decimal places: 199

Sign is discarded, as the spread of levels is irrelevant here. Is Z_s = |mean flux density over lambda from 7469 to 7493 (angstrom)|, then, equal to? 15.7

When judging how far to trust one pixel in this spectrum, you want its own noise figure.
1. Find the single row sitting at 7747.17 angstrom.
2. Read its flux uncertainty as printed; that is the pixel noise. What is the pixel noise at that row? 0.17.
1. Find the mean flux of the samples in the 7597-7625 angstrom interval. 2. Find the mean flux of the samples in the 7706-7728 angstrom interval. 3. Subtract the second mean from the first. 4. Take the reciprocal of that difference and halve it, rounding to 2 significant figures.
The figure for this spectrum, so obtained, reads 1.2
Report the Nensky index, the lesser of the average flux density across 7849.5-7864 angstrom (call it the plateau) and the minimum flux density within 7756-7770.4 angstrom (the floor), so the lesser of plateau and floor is 14.7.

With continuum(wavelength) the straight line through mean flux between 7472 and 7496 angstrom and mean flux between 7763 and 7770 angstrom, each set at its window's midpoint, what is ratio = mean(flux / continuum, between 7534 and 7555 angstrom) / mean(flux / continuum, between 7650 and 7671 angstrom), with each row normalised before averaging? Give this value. 1.054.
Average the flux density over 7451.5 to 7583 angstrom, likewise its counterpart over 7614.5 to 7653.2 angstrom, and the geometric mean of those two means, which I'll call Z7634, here 15.50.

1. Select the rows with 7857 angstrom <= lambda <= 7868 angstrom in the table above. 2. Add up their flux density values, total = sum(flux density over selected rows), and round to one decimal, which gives 46.4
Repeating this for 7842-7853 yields 45.7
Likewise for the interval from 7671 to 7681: 45.1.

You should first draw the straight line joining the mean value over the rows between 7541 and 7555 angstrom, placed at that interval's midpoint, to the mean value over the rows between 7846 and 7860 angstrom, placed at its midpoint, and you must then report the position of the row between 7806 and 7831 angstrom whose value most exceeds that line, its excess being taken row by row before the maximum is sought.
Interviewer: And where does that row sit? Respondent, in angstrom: 7829.67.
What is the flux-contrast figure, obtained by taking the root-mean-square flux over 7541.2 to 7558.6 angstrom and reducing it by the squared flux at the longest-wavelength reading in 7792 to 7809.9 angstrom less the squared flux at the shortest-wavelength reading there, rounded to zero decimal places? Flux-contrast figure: 22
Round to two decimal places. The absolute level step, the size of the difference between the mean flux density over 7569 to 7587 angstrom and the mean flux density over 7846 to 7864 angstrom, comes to 0.44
